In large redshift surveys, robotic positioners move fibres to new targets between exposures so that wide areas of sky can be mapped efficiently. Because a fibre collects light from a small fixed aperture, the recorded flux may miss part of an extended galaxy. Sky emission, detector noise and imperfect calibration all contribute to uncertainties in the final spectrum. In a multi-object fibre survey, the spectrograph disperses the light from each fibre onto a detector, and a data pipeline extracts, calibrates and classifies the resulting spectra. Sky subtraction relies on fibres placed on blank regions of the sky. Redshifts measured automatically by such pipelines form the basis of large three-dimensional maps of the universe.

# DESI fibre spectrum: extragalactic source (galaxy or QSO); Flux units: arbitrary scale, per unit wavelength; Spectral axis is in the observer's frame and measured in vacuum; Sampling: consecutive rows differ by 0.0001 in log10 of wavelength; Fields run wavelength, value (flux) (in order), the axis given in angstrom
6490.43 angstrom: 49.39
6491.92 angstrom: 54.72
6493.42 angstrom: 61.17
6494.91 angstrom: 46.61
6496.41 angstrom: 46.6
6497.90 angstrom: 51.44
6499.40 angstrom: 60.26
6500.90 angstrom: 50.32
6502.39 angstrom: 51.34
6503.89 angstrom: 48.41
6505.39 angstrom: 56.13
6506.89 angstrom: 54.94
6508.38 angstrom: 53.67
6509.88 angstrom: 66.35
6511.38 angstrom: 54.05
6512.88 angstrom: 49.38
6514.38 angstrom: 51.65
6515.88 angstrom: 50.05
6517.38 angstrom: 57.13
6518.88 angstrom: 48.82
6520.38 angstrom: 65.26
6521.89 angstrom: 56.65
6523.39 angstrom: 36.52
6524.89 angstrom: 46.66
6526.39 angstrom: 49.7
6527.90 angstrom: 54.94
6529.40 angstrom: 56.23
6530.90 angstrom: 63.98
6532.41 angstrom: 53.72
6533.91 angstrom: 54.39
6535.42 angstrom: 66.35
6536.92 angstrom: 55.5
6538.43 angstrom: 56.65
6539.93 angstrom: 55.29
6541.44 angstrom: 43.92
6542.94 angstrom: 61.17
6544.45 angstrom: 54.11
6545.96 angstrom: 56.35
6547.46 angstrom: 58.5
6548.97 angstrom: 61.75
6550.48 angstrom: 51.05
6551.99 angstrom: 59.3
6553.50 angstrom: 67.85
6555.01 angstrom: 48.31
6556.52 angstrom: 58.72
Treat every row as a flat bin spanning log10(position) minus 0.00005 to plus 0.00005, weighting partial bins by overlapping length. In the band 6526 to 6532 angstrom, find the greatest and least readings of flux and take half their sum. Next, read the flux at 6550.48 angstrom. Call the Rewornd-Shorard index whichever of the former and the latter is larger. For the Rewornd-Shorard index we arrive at 57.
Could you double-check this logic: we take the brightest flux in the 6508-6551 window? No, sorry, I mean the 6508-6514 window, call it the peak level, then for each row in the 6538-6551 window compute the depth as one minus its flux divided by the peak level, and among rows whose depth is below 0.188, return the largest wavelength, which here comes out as 6548.97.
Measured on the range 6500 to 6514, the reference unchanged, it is 6511.38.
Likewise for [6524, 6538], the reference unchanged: 6536.92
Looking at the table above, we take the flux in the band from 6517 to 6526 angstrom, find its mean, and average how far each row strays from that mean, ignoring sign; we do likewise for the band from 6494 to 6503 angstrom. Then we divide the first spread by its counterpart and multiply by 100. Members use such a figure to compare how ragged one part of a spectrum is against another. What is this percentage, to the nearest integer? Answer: 241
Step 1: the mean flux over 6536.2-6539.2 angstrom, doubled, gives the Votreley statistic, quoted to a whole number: 112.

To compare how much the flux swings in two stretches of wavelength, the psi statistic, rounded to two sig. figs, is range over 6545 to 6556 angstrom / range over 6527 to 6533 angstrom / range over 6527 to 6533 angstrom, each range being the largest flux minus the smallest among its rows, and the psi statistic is 0.19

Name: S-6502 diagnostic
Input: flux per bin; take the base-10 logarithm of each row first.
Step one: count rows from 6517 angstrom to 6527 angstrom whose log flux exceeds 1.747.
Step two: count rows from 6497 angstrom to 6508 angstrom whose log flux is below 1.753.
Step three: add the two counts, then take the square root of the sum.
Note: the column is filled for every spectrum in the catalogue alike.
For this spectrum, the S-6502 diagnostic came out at 3.00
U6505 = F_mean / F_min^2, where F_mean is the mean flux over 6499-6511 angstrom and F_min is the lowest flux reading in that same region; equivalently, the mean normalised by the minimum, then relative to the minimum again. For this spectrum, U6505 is 0.0235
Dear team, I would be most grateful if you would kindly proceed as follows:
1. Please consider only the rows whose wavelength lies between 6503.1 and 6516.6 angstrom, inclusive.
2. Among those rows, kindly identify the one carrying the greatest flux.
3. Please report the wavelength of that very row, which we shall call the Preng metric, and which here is 6509.88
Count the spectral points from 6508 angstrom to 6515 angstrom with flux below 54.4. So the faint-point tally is 4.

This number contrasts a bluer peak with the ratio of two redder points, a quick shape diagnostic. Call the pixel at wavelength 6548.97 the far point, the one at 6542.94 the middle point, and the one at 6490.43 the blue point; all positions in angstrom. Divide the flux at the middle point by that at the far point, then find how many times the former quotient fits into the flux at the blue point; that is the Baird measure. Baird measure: 49.9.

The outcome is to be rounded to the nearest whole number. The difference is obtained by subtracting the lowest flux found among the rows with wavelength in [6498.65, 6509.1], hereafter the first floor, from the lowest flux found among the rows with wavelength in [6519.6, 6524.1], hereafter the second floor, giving -12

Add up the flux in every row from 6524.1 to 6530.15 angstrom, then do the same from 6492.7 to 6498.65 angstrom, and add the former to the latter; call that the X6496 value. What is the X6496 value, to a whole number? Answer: 413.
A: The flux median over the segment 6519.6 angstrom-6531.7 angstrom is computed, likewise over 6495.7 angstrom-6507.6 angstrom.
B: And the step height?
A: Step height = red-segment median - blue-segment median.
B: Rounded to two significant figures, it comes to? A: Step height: 4.2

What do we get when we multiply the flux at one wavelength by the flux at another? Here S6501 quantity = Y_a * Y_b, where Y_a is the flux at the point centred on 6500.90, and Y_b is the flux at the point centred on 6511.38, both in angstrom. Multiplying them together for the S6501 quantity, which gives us 2720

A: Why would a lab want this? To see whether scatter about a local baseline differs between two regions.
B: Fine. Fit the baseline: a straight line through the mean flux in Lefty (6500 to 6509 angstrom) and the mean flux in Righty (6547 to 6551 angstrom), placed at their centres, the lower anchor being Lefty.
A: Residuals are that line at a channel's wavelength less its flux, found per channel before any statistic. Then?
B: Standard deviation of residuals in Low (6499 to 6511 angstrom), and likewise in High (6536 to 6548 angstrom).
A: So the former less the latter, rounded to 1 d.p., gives 0.7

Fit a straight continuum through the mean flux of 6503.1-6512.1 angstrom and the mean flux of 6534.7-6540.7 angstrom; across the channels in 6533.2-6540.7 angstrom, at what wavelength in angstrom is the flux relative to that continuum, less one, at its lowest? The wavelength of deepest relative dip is 6533.91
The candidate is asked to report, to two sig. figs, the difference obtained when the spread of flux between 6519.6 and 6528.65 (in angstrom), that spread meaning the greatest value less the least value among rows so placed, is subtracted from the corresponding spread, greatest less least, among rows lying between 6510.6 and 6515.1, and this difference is -24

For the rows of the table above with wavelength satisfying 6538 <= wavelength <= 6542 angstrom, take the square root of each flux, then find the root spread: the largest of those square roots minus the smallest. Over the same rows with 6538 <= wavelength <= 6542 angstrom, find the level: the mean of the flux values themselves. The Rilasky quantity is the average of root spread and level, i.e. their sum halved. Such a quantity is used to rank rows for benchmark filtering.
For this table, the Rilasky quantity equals 26.4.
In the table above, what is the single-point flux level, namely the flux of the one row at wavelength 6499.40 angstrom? 60.26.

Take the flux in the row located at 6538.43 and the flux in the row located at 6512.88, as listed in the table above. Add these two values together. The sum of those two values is 106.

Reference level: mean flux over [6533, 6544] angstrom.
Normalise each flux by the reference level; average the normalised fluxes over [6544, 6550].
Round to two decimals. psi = 1.03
